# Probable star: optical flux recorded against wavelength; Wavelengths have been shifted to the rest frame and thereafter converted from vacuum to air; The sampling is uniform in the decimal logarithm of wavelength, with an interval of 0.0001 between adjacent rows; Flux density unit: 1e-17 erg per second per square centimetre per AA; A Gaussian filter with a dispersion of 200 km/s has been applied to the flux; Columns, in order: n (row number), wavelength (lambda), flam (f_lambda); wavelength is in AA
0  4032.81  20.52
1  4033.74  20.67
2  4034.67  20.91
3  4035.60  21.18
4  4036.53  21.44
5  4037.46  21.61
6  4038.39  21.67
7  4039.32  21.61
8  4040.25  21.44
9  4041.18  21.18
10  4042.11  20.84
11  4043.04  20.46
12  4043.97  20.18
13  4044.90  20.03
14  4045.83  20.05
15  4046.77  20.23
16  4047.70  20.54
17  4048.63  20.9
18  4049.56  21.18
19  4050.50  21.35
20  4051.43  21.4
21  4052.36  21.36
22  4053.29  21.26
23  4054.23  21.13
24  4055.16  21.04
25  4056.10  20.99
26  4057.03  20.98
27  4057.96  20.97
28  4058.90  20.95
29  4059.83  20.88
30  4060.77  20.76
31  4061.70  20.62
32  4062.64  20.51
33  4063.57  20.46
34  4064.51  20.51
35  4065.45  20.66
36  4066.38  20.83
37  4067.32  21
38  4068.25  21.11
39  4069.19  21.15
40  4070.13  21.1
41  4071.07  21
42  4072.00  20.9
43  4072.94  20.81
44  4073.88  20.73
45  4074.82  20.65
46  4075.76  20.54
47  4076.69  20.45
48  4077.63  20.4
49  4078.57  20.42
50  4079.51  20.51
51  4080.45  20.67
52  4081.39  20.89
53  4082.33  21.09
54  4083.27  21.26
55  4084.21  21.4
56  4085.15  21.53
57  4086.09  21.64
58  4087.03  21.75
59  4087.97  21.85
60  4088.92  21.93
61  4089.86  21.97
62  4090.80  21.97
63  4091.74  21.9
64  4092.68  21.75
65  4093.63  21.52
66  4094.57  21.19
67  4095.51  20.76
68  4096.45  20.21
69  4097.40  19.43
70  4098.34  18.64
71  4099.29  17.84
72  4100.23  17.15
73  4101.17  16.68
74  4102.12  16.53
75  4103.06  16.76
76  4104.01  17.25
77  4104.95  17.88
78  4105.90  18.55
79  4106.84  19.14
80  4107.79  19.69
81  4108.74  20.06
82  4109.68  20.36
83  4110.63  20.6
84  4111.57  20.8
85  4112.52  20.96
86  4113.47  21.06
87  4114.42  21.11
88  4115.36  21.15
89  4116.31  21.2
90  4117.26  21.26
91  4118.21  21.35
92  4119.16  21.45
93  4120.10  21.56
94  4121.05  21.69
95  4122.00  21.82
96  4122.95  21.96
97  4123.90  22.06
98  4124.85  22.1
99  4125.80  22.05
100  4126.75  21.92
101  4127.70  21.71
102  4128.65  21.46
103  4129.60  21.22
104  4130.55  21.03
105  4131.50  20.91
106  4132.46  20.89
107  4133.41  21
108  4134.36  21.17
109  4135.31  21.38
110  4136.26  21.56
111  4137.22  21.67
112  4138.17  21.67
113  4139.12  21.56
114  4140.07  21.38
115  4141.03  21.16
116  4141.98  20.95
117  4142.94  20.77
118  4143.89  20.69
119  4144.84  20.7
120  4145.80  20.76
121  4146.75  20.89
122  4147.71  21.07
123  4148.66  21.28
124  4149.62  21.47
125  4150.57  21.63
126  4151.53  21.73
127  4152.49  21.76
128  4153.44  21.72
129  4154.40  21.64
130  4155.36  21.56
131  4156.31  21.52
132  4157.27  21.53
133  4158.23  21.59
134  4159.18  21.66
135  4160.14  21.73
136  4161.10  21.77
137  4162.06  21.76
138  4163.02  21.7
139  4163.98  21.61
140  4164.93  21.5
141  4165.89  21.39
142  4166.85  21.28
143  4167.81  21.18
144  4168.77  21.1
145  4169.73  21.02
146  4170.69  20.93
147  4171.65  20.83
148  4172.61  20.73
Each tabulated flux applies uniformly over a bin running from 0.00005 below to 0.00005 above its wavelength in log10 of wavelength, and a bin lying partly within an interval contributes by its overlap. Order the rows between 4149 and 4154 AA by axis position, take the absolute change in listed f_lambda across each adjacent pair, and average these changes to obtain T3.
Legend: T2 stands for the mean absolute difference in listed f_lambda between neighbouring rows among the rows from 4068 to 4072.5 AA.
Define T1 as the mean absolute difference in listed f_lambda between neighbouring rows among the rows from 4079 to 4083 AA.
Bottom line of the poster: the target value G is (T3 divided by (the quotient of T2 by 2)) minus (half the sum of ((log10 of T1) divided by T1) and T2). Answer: 4.1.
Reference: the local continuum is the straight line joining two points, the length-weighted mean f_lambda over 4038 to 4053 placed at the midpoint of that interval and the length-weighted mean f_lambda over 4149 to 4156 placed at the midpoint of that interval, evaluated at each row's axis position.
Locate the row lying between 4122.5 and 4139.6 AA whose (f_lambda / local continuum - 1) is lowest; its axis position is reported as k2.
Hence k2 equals 4132.46 AA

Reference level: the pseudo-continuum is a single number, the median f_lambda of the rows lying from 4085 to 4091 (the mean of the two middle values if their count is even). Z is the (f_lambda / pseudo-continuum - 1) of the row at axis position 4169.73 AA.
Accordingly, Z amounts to -0.04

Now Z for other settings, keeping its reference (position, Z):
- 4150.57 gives -0.01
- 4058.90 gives -0.04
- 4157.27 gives -0.01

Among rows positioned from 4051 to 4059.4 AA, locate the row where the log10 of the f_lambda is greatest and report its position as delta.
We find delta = 4051.43 AA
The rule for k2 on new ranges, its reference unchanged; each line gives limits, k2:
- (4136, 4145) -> 4143.89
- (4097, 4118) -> 4102.12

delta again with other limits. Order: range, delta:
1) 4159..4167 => 4161.10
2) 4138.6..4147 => 4139.12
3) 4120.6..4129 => 4124.85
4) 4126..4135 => 4126.75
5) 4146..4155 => 4152.49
